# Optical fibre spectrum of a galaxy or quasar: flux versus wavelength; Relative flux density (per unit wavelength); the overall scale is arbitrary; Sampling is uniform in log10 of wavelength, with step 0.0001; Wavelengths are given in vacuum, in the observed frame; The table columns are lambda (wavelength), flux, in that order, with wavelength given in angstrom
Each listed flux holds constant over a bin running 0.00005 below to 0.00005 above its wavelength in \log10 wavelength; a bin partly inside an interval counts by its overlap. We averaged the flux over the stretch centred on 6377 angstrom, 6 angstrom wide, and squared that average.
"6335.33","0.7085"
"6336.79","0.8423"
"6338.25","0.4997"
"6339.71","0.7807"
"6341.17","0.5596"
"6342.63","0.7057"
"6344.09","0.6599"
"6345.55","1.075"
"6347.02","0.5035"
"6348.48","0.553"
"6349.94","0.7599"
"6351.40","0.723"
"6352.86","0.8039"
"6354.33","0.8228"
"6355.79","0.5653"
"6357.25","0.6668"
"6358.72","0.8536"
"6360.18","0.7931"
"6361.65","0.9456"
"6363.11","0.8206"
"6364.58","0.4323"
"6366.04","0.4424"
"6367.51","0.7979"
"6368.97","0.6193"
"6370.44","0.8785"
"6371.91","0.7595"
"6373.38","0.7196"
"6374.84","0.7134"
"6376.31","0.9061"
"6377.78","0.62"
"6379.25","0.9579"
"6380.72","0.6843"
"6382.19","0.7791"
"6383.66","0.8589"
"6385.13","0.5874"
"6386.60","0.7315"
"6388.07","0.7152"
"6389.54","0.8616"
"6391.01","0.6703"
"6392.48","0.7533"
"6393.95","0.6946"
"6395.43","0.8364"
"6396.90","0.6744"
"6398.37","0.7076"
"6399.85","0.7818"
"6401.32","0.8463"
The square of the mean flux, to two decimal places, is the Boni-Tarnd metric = 0.64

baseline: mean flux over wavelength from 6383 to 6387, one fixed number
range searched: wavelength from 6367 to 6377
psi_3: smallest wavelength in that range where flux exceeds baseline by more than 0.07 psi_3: 6367.51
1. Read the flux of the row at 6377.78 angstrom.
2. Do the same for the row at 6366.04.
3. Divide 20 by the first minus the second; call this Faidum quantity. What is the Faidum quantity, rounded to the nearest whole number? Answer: 113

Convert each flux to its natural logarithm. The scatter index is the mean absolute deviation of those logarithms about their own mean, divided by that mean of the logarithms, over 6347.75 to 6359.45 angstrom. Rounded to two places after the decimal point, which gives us -0.40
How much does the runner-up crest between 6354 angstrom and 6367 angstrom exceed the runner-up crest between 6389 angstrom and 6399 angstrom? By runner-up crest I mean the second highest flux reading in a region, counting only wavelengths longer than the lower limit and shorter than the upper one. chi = 0.02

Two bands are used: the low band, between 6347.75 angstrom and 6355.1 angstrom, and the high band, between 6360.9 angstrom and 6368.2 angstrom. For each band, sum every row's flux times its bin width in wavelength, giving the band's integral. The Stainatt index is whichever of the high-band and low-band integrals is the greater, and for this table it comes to 5.4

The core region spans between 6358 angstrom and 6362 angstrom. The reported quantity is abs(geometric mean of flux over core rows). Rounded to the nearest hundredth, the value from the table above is 0.86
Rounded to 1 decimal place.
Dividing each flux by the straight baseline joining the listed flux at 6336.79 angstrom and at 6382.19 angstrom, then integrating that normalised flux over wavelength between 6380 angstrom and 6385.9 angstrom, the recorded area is 5.5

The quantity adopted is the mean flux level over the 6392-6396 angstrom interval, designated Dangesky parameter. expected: 0.76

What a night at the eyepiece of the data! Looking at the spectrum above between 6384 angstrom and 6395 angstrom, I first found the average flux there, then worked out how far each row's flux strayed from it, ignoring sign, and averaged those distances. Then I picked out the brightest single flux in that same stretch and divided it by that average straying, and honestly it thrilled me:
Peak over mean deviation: 15.3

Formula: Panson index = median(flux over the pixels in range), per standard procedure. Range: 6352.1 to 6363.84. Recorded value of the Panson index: 0.81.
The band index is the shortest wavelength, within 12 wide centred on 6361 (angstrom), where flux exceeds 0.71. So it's 6358.72 angstrom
